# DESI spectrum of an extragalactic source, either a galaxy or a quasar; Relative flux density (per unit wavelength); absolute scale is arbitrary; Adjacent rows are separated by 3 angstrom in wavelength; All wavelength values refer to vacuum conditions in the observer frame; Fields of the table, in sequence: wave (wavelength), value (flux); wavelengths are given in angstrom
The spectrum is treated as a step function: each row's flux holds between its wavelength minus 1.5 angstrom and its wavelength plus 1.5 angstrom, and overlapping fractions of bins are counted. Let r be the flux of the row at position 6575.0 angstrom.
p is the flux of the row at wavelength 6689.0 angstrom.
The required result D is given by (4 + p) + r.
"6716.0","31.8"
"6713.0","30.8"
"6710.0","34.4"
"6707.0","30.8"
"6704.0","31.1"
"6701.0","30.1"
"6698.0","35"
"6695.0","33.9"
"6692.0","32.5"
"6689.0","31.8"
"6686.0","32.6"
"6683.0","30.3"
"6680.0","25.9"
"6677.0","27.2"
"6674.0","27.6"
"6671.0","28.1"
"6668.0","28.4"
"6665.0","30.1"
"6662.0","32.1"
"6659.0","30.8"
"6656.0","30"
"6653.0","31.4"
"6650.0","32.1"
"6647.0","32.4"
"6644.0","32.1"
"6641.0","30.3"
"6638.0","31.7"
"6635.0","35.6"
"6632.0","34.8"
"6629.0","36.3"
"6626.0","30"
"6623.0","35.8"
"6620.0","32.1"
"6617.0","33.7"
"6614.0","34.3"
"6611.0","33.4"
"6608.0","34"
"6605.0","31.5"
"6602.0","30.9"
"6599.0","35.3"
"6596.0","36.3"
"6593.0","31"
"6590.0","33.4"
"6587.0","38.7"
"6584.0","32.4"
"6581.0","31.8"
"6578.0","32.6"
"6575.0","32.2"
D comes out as 68.0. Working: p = 31.8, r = 32.2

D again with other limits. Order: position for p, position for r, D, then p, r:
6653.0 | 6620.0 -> 67.5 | 31.4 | 32.1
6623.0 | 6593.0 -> 70.8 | 35.8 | 31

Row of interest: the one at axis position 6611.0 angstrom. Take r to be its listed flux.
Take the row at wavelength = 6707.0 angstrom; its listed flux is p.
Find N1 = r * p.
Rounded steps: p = 30.8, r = 33.4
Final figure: 1029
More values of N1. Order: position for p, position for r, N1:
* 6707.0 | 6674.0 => 850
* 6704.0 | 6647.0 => 1008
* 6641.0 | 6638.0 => 961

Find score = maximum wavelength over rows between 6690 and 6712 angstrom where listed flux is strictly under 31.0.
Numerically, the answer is 6707.0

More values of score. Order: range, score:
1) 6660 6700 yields 6683.0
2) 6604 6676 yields 6674.0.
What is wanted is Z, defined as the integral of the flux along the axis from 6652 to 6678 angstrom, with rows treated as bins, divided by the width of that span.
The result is 29.5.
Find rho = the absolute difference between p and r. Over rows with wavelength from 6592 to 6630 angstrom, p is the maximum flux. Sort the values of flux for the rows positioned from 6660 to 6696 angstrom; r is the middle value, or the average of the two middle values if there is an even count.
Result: 6.1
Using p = 36.3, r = 30.2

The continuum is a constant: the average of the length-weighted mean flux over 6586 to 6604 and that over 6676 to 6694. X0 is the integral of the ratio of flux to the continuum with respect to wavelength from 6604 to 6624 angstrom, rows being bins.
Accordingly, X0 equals 21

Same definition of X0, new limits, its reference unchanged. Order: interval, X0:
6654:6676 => 20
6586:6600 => 15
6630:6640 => 11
